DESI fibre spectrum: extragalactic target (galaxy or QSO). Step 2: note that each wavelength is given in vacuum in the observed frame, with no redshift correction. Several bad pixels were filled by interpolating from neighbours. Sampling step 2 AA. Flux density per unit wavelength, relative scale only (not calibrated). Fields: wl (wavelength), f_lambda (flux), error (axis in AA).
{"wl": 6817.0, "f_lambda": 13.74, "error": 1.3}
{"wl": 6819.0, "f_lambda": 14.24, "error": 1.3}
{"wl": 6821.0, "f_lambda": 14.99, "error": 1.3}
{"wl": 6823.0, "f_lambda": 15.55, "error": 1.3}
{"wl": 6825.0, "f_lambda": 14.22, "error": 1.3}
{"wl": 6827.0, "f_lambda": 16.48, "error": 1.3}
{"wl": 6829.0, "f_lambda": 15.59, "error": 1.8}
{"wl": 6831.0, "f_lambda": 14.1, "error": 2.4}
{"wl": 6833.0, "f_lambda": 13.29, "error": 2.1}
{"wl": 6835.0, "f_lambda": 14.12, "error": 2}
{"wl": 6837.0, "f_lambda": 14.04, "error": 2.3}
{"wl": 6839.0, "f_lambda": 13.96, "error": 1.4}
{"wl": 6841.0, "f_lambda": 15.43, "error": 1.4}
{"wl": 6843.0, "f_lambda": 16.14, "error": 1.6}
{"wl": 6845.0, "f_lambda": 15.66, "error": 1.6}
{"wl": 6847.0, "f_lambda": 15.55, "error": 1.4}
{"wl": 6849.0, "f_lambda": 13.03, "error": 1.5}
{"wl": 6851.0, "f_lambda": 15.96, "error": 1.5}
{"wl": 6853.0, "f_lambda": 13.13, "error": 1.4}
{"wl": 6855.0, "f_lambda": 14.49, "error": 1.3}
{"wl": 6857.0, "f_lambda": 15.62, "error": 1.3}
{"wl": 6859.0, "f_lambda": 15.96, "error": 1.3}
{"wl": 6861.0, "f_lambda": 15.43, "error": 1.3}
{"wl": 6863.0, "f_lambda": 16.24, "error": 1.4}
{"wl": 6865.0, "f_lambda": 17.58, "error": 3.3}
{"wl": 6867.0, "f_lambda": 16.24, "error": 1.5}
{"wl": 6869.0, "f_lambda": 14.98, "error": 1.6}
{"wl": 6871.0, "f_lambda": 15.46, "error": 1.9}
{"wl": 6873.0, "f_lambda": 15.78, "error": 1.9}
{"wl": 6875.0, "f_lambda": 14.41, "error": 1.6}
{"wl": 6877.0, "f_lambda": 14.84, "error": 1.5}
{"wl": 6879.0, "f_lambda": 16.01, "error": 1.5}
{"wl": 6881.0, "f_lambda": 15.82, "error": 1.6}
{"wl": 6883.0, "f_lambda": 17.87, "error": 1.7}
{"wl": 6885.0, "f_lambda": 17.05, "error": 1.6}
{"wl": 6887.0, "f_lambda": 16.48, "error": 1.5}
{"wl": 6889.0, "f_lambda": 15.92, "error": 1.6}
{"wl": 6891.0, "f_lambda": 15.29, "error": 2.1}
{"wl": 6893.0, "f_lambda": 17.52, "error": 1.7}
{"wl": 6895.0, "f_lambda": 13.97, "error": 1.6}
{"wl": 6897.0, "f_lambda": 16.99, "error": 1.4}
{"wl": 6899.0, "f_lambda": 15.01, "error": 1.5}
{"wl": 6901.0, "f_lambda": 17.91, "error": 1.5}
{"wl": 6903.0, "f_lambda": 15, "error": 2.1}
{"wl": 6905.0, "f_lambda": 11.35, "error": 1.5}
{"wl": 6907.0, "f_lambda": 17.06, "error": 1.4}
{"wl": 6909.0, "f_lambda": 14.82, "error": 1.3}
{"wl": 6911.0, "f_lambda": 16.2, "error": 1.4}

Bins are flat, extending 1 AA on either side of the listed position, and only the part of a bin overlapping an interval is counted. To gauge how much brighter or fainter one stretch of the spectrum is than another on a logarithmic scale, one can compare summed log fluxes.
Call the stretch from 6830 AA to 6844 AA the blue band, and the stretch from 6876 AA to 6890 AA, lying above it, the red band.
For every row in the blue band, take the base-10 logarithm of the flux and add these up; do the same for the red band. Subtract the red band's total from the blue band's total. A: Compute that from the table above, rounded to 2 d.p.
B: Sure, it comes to -0.37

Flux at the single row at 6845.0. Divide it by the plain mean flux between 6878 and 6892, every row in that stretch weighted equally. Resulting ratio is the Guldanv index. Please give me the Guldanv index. 0.96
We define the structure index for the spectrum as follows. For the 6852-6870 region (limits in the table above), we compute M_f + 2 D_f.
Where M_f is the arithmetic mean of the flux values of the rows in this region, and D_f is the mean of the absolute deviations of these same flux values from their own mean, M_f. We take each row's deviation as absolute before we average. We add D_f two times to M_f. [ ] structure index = 17.3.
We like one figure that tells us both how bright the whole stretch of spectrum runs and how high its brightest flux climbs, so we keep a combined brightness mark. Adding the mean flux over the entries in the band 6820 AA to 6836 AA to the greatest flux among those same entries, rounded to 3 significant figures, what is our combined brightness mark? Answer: 31.3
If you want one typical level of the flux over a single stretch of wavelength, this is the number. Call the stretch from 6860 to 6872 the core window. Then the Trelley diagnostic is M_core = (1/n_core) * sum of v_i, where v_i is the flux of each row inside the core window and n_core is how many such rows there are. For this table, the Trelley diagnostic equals 16.0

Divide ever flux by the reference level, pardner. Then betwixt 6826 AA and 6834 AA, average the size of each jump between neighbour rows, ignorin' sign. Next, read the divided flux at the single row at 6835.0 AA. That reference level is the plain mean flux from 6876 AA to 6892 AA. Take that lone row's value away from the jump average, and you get -0.81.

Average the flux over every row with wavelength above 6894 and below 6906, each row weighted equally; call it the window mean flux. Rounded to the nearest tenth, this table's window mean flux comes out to 15.0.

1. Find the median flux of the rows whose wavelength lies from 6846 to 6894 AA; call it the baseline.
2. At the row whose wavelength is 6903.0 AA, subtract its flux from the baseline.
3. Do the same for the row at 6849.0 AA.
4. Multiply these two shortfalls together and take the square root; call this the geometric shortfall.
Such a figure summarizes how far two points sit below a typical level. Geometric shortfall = 1.5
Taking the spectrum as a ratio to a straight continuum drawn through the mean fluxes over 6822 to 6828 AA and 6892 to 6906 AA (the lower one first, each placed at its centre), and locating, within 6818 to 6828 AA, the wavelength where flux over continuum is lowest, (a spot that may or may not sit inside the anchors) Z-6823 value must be 6825.0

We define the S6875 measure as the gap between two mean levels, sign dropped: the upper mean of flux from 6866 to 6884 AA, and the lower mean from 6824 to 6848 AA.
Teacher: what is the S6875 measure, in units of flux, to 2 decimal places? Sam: 0.83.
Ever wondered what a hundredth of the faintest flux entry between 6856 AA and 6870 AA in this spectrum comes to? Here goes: 0.150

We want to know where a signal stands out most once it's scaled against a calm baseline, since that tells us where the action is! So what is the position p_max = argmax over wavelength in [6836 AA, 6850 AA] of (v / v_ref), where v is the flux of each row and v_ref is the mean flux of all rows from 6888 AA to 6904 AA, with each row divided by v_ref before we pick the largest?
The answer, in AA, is 6843.0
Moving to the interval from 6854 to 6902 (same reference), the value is 6901.0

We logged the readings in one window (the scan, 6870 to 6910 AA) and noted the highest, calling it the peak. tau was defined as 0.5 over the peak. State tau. 0.0279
